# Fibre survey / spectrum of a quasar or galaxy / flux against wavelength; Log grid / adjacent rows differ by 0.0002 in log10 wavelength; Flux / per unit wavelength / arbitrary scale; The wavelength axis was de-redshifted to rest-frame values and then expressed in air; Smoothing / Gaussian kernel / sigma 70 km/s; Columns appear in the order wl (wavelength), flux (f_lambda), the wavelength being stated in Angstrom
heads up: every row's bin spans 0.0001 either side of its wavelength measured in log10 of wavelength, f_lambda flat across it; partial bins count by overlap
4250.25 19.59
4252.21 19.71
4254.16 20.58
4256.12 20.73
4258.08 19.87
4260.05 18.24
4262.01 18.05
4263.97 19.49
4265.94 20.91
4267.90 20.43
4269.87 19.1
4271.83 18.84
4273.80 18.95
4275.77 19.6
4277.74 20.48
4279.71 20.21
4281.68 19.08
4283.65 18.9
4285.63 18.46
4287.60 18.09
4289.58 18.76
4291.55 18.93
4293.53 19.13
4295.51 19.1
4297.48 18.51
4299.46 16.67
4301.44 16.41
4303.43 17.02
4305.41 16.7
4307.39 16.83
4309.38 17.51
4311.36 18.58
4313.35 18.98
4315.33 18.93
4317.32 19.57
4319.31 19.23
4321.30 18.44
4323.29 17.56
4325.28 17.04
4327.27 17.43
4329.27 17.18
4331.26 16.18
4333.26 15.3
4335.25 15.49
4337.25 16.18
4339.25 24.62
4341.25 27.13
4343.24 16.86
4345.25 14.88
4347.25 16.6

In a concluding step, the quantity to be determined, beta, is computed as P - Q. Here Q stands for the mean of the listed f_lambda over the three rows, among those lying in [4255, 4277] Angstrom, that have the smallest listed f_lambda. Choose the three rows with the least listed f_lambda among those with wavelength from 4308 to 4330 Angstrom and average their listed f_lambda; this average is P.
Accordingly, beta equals -1.2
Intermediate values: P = 17.2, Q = 18.4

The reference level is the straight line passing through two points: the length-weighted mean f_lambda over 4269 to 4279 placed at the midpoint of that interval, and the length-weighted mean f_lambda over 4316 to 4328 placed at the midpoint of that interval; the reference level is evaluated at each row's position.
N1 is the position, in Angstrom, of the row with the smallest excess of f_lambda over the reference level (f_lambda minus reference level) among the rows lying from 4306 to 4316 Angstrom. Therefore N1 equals 4307.39 Angstrom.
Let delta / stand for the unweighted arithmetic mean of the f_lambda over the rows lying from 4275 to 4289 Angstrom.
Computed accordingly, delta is 19.3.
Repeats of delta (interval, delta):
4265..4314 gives 18.6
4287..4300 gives 18.5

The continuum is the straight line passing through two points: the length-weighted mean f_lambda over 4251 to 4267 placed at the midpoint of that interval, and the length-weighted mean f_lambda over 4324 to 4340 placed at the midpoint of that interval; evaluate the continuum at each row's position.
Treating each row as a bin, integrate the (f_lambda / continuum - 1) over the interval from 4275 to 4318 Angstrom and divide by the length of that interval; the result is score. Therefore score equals -0.001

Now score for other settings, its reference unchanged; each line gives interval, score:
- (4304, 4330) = 0.011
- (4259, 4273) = -0.009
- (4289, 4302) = -0.014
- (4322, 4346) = 0.046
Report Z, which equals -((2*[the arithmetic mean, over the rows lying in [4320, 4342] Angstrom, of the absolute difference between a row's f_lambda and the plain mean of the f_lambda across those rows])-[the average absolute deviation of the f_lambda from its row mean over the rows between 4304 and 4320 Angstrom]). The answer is -4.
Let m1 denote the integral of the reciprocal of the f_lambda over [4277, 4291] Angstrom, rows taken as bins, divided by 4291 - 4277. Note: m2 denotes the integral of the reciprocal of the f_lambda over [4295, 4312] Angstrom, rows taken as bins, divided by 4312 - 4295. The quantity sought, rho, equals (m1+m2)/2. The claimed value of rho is 0.0550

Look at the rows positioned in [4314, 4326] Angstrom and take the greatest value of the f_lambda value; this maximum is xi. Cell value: 19.57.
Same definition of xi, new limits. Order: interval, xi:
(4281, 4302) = 19.13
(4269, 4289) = 20.48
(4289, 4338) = 19.57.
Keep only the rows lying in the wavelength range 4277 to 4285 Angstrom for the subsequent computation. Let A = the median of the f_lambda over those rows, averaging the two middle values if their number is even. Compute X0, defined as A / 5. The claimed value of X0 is 3.93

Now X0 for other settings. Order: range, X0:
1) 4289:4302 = 3.75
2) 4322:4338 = 3.32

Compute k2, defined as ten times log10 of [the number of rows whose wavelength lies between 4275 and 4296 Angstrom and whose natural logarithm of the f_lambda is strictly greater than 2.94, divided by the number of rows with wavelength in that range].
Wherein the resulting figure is -2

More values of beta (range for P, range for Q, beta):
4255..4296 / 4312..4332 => 1.3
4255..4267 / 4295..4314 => 2.0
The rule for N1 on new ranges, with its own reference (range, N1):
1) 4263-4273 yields 4271.83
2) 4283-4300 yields 4299.46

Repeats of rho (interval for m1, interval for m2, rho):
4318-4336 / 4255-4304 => 0.0557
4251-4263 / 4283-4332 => 0.0535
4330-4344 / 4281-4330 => 0.0556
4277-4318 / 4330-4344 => 0.0552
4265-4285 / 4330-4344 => 0.0534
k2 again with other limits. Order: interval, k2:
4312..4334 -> -4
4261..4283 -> -1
